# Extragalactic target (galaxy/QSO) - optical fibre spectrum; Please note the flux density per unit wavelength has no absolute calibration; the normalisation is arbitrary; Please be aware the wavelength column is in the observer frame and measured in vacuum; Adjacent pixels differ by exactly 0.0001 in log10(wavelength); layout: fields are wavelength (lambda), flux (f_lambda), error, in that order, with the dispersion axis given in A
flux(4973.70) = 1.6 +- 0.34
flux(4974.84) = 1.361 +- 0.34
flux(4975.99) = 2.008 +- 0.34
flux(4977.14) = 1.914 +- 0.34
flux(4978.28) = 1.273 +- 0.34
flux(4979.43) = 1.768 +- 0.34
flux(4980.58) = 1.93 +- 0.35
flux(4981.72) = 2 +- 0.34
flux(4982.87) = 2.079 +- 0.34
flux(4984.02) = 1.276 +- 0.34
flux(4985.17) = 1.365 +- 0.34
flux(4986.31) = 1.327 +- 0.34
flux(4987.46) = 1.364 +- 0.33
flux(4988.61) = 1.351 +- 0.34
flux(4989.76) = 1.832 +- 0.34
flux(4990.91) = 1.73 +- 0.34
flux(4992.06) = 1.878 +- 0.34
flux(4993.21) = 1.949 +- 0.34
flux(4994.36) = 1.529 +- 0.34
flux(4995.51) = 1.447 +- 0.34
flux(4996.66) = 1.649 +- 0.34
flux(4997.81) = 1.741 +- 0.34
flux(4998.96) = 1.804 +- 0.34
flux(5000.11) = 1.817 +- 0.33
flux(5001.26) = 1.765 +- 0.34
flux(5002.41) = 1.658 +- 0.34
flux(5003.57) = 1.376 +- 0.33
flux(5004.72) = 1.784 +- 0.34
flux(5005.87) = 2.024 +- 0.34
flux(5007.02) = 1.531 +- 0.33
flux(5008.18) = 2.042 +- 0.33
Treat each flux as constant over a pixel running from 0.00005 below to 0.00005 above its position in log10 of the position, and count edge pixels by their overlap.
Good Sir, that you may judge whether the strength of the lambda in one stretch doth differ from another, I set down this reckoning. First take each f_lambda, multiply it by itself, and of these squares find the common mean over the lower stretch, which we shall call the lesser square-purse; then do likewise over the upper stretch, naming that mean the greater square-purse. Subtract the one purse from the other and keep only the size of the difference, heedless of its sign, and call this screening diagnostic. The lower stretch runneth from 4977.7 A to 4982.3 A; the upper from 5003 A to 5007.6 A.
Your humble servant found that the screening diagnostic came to 0.24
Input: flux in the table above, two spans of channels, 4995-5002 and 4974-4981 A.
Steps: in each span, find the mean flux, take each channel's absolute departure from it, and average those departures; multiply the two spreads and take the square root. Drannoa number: 0.16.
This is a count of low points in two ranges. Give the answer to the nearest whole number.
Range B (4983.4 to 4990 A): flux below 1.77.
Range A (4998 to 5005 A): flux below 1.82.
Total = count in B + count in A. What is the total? 11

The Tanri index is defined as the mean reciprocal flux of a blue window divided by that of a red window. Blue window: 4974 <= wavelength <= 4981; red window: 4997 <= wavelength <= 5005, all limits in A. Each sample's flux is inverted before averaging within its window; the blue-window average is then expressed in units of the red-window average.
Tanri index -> 1.02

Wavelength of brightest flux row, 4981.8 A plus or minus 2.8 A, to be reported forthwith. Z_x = 4982.87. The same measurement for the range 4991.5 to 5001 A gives 4993.21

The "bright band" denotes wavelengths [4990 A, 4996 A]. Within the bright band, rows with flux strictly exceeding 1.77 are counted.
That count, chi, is 2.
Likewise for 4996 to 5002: 2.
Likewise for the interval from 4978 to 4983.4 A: 3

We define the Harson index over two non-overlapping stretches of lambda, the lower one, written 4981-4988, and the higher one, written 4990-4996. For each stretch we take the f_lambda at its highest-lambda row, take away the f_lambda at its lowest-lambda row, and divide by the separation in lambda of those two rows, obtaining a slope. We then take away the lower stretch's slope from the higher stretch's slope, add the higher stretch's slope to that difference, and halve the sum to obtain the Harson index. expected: -0.006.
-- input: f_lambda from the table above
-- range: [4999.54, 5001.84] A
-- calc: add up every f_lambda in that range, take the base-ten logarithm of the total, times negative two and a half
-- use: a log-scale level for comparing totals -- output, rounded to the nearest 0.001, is -1.385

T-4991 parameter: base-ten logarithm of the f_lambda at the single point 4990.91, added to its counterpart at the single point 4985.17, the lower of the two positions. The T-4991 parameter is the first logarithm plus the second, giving 0.37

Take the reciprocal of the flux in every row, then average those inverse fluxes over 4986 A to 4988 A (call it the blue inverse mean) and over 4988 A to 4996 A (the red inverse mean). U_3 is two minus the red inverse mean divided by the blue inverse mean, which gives 1.18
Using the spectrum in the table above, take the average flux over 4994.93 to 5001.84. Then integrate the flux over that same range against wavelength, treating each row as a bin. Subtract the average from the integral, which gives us 10.1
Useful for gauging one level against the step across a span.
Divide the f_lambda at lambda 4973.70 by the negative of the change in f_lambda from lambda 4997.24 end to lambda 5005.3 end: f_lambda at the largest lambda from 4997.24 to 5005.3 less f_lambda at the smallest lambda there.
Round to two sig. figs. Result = -37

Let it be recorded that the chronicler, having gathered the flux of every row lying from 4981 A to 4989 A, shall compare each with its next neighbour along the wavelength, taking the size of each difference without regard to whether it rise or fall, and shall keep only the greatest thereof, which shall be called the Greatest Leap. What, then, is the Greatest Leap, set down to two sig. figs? 0.80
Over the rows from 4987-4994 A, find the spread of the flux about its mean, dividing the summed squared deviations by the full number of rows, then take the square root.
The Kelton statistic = 0.24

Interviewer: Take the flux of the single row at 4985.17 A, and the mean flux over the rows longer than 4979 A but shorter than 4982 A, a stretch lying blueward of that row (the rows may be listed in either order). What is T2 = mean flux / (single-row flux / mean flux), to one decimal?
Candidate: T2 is 2.6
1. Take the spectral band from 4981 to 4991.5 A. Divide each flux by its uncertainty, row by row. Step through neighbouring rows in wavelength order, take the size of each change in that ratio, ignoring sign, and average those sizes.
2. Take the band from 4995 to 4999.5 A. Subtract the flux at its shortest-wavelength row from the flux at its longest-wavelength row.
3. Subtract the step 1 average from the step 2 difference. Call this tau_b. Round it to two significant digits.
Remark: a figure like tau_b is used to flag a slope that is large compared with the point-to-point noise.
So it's -0.28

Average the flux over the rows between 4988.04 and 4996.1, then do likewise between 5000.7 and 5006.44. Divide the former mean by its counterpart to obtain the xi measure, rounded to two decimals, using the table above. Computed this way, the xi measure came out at 0.97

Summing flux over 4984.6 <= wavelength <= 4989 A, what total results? 5.41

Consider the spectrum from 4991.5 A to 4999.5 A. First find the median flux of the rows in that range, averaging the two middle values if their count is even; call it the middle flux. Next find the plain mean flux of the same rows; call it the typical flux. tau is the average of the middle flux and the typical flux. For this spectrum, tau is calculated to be 1.73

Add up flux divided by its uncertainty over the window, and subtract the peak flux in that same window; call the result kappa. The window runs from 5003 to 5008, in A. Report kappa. 17.99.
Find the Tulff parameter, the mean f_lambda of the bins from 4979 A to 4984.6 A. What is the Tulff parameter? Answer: 1.81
